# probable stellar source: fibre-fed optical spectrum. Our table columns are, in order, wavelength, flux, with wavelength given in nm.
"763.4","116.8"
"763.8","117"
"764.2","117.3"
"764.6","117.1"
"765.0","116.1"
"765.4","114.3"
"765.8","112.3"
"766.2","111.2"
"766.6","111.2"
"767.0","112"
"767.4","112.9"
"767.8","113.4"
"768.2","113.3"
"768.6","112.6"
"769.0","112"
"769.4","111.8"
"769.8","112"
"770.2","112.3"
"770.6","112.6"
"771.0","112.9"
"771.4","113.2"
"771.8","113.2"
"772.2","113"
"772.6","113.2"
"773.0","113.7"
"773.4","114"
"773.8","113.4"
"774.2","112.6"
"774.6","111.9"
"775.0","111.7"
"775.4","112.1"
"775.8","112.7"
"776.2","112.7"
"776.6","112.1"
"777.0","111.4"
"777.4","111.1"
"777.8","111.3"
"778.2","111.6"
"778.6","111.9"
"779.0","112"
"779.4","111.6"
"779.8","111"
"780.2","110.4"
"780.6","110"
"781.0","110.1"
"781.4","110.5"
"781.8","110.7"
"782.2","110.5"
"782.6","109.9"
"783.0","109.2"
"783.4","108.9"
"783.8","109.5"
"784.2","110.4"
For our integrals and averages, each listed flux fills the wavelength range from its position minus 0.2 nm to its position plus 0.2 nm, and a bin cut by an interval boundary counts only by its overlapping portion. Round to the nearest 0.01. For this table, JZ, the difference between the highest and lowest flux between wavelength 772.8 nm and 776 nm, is 2.30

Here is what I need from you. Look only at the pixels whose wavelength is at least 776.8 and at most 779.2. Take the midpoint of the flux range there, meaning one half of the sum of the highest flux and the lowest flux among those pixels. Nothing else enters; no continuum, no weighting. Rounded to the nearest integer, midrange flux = 112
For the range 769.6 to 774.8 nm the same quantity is 113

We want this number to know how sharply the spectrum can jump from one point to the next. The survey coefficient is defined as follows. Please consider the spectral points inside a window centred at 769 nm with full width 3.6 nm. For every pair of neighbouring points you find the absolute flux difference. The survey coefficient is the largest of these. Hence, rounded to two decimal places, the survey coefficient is 0.70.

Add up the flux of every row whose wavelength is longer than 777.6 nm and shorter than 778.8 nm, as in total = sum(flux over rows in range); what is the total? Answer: 335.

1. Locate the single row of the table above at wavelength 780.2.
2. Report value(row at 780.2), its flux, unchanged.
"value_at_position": 110.4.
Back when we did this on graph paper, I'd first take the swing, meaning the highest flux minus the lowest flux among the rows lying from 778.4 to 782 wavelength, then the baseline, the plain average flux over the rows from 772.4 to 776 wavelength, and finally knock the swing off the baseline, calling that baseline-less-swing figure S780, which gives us 111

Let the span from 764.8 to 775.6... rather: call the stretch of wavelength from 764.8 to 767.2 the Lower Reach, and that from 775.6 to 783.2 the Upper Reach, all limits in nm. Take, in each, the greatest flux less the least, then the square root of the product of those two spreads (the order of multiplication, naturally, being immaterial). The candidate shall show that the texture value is 4.1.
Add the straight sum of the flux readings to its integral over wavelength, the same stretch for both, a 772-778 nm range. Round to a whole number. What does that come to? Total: 2362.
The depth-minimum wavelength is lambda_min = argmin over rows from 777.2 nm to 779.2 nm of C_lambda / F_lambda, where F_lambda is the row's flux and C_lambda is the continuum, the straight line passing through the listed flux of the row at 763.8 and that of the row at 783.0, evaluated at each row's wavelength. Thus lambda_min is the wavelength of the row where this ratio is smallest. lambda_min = 779.0 nm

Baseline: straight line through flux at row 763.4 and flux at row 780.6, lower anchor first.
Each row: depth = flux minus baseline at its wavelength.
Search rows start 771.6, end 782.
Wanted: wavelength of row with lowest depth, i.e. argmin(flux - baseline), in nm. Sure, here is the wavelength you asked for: 775.0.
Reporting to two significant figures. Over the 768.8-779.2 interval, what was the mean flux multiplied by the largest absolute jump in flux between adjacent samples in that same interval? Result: 90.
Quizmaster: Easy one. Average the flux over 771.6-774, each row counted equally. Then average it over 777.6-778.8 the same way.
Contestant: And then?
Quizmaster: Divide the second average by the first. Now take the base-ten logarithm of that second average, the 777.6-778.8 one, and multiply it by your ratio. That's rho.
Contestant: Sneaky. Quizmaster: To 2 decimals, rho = 2.01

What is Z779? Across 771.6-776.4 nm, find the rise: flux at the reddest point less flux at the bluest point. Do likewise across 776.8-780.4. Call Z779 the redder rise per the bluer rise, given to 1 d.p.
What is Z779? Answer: 2.0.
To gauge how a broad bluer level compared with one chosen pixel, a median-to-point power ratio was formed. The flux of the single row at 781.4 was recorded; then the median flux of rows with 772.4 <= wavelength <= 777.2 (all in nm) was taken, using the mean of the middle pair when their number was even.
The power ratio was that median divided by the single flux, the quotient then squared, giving 1.04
